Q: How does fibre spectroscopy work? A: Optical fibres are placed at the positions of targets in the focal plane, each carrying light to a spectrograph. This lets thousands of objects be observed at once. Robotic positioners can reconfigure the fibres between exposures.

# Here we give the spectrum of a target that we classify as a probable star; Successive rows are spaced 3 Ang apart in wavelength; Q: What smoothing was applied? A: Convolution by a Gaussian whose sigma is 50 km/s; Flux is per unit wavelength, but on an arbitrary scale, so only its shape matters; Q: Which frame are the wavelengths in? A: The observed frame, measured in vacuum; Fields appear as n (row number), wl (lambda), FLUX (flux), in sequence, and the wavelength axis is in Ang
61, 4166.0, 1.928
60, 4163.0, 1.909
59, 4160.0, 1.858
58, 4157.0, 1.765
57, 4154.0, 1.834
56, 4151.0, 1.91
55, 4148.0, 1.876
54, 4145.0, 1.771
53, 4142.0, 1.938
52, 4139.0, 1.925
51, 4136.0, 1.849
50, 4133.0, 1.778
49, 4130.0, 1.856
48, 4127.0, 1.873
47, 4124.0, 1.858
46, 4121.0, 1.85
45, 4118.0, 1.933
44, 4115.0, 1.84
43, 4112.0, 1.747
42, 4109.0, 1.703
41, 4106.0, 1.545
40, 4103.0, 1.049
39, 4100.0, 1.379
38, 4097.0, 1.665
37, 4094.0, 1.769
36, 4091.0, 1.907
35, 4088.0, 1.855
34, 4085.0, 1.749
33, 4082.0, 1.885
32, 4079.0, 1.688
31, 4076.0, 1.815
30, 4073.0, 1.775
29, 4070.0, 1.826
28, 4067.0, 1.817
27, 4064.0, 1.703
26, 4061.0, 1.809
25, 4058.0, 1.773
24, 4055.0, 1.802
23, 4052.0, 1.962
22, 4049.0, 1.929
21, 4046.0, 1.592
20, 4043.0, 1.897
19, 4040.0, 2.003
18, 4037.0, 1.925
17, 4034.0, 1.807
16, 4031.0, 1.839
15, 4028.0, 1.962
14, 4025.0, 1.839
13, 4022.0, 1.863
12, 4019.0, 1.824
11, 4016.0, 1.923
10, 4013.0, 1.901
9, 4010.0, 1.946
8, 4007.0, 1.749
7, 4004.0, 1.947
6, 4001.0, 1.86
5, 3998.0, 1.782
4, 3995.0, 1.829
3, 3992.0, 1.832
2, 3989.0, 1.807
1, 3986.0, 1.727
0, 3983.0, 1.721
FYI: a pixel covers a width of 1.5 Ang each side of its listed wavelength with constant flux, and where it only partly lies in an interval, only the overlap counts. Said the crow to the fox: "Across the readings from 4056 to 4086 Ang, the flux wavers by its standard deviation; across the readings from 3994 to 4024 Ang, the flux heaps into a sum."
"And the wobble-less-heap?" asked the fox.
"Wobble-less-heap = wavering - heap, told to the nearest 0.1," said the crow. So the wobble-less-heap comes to -18.6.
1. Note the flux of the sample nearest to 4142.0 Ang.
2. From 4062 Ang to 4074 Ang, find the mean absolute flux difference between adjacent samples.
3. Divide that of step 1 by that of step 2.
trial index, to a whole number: 33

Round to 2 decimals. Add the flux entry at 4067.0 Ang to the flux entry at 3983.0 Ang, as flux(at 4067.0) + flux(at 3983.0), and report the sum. 3.54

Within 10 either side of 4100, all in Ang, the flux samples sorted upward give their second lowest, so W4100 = 1.379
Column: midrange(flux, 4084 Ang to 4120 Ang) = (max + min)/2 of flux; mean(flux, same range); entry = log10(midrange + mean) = 0.501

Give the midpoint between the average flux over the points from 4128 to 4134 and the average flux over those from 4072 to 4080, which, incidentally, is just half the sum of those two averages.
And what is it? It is 1.79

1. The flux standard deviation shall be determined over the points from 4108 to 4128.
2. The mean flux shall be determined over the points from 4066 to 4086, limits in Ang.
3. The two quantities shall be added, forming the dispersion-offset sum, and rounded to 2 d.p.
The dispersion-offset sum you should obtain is 1.87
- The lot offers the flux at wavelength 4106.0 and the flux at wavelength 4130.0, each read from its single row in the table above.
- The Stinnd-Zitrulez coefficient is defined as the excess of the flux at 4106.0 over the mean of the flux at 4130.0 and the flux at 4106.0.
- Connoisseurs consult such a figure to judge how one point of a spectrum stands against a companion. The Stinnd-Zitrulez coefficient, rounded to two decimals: -0.16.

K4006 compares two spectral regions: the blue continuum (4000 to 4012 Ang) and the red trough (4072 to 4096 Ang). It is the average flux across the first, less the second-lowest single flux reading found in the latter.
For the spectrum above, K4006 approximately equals 0.13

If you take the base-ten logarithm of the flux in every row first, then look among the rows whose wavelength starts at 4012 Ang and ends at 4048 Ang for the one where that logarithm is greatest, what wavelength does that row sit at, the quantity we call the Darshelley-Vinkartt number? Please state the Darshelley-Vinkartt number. 4040.0 Ang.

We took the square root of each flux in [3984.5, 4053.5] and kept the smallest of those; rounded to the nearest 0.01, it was 1.26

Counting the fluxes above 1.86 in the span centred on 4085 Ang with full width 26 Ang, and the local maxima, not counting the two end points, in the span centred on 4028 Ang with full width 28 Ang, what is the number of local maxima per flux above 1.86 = 1.00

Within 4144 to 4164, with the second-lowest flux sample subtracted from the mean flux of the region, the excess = 0.08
